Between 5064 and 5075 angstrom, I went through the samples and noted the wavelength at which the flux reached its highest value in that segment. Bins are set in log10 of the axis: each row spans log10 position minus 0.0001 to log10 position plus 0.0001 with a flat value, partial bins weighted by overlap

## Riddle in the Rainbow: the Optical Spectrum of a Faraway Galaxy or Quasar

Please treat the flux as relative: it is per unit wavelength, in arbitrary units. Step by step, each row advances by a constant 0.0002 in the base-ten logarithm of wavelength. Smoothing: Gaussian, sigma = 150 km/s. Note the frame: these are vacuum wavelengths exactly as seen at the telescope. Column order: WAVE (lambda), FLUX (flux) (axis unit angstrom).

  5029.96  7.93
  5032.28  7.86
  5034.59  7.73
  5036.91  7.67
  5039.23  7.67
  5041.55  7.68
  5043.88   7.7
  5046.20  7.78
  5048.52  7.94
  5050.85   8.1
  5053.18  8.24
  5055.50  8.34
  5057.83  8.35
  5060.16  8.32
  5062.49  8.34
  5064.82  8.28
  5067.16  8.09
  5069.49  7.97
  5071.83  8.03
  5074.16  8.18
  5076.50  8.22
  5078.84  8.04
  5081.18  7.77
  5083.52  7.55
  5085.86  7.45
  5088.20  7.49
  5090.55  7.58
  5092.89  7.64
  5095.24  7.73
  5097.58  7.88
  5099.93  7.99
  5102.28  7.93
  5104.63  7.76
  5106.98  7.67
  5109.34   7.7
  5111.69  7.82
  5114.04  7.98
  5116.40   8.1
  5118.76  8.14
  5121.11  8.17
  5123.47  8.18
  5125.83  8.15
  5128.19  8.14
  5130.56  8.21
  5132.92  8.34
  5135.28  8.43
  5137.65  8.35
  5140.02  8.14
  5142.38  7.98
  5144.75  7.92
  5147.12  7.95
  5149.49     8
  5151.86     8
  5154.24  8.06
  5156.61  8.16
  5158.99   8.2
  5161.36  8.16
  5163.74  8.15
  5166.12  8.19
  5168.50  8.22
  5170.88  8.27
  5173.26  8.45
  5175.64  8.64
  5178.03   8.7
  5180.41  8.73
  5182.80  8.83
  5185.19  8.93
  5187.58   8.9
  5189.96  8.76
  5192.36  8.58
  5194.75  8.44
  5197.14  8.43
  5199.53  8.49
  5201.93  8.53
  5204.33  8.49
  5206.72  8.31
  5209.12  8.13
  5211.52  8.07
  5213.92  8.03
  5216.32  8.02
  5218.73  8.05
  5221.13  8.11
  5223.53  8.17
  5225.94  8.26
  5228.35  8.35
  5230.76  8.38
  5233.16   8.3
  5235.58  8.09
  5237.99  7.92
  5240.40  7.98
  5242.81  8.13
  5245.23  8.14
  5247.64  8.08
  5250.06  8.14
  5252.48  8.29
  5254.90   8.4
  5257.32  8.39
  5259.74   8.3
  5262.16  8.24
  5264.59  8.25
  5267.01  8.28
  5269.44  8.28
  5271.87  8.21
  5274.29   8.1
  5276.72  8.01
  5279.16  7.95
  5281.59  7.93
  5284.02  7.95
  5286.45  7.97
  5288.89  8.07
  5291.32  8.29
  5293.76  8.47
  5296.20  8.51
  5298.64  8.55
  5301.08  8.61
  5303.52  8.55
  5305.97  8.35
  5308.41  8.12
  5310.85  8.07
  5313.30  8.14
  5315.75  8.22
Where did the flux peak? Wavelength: 5064.82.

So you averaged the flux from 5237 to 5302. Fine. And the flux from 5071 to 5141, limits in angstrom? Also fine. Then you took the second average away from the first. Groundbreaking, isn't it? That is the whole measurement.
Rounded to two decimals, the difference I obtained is 0.24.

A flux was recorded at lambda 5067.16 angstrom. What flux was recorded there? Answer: 8.09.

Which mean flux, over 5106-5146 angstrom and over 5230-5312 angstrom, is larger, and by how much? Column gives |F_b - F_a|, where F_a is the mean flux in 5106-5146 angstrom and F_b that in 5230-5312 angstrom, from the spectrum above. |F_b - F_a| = 0.13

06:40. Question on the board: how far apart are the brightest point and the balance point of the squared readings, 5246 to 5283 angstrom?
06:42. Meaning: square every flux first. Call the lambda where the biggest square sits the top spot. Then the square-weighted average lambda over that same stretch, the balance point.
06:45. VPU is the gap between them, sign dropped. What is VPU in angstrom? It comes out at 9.5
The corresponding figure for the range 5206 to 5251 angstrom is 2.4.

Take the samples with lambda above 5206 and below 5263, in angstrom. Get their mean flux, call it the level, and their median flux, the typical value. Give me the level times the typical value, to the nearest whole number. 67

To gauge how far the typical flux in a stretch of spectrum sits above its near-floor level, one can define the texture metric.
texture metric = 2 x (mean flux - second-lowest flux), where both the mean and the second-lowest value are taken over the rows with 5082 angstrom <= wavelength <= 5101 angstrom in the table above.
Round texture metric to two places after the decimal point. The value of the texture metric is 0.35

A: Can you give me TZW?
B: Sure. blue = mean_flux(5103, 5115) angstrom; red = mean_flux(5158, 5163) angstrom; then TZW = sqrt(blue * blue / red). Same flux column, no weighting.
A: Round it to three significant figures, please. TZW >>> 2.72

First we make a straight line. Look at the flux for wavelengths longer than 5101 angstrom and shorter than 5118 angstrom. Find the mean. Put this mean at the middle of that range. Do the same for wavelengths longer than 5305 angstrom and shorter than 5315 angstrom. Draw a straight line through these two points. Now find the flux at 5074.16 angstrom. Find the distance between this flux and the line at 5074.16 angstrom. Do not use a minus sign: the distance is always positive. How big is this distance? 0.4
